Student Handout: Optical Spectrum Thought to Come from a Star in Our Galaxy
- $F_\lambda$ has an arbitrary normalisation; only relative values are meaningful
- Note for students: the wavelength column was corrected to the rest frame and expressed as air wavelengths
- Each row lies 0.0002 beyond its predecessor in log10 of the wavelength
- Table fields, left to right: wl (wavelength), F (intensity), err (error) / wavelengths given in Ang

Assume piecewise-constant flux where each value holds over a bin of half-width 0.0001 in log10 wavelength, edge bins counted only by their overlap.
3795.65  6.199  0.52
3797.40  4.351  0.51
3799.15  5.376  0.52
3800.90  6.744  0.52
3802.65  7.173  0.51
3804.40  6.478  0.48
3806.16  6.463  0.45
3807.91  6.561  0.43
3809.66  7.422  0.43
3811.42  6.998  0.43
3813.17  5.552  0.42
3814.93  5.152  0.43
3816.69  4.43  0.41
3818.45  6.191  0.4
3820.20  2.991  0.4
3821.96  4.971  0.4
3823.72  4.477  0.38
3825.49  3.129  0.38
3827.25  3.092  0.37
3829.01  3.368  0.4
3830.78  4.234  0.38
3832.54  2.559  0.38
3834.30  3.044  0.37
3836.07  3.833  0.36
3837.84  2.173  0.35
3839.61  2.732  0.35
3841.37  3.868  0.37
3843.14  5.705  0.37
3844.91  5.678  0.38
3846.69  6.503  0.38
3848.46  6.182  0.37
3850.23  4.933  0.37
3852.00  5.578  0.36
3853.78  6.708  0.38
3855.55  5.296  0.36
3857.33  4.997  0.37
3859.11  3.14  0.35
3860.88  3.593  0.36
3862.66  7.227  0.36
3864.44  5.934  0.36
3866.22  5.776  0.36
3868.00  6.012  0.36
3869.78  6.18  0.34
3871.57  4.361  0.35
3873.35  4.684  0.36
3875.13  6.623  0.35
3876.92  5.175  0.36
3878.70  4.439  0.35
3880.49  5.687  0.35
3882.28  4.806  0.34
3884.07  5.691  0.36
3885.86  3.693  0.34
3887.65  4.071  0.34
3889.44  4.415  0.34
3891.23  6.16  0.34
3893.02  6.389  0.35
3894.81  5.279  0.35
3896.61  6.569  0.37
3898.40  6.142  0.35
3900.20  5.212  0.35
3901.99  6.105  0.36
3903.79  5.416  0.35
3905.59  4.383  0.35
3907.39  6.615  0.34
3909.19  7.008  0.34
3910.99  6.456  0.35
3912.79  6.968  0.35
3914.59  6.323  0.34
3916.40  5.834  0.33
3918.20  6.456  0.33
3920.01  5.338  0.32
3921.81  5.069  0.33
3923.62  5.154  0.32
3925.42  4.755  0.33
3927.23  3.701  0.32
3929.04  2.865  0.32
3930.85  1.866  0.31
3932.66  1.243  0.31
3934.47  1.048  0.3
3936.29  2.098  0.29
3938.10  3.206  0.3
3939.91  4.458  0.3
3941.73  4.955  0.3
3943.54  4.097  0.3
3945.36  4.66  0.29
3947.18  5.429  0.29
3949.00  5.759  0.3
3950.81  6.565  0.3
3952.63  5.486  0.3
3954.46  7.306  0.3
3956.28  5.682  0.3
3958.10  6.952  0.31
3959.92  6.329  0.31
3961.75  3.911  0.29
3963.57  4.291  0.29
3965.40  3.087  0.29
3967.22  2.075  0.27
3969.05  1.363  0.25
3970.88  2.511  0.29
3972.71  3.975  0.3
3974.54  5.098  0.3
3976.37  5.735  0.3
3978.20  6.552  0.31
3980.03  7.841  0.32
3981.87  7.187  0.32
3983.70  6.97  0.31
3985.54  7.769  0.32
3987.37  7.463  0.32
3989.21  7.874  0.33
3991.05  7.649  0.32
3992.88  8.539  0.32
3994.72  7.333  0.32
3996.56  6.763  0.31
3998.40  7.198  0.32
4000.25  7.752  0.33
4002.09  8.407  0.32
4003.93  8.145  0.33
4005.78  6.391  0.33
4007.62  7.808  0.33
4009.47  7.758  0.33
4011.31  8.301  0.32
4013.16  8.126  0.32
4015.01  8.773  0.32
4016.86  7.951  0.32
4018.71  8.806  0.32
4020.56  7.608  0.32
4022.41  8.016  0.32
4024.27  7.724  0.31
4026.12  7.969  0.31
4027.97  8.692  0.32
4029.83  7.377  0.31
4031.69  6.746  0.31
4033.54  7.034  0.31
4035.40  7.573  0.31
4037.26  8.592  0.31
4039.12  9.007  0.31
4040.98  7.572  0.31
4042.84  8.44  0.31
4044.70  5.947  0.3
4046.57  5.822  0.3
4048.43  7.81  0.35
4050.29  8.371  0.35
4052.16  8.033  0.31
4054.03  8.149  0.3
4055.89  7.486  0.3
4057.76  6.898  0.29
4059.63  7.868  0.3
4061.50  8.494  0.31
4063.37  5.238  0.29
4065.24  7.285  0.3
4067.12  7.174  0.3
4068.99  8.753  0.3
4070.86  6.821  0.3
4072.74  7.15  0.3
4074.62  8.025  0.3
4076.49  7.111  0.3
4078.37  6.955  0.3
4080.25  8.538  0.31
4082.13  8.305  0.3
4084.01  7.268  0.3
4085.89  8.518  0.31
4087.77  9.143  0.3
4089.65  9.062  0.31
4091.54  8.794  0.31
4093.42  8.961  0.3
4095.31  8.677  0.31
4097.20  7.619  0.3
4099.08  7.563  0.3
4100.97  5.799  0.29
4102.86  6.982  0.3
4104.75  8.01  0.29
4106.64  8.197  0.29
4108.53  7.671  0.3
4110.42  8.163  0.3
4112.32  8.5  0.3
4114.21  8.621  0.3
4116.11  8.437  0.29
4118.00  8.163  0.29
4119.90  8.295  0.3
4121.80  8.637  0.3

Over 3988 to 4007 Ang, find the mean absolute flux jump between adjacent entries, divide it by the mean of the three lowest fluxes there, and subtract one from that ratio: -0.89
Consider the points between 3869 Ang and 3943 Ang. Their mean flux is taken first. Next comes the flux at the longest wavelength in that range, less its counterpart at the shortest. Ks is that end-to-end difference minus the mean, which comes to -6.2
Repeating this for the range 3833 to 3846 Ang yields -1.2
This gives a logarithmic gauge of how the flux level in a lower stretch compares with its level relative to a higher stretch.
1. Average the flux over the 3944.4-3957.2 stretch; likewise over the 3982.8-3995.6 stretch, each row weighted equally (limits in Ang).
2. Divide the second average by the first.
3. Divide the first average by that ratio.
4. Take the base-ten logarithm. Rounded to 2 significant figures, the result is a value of 0.65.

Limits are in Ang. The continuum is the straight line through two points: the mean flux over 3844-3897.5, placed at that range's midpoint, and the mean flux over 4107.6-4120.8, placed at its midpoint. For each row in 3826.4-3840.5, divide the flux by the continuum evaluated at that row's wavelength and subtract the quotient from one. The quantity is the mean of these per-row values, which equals 0.4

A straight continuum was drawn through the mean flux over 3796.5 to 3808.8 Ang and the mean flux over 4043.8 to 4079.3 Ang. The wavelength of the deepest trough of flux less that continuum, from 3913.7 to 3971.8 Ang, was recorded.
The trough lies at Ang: 3934.47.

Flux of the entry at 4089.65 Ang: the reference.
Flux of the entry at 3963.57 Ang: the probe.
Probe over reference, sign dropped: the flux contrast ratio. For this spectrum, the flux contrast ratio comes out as 0.47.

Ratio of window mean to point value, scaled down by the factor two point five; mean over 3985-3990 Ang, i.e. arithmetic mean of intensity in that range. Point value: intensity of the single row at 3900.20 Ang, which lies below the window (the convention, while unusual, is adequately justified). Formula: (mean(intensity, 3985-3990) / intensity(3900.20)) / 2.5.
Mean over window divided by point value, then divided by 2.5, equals 0.59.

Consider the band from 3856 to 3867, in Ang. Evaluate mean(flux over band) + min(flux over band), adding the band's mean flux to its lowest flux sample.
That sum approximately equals 8.3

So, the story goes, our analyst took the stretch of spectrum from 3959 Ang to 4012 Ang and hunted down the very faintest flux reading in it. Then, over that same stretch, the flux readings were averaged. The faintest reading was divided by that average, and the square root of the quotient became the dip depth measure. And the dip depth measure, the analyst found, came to 0.47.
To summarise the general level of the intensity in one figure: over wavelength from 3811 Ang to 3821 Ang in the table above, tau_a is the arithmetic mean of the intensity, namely 5.2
